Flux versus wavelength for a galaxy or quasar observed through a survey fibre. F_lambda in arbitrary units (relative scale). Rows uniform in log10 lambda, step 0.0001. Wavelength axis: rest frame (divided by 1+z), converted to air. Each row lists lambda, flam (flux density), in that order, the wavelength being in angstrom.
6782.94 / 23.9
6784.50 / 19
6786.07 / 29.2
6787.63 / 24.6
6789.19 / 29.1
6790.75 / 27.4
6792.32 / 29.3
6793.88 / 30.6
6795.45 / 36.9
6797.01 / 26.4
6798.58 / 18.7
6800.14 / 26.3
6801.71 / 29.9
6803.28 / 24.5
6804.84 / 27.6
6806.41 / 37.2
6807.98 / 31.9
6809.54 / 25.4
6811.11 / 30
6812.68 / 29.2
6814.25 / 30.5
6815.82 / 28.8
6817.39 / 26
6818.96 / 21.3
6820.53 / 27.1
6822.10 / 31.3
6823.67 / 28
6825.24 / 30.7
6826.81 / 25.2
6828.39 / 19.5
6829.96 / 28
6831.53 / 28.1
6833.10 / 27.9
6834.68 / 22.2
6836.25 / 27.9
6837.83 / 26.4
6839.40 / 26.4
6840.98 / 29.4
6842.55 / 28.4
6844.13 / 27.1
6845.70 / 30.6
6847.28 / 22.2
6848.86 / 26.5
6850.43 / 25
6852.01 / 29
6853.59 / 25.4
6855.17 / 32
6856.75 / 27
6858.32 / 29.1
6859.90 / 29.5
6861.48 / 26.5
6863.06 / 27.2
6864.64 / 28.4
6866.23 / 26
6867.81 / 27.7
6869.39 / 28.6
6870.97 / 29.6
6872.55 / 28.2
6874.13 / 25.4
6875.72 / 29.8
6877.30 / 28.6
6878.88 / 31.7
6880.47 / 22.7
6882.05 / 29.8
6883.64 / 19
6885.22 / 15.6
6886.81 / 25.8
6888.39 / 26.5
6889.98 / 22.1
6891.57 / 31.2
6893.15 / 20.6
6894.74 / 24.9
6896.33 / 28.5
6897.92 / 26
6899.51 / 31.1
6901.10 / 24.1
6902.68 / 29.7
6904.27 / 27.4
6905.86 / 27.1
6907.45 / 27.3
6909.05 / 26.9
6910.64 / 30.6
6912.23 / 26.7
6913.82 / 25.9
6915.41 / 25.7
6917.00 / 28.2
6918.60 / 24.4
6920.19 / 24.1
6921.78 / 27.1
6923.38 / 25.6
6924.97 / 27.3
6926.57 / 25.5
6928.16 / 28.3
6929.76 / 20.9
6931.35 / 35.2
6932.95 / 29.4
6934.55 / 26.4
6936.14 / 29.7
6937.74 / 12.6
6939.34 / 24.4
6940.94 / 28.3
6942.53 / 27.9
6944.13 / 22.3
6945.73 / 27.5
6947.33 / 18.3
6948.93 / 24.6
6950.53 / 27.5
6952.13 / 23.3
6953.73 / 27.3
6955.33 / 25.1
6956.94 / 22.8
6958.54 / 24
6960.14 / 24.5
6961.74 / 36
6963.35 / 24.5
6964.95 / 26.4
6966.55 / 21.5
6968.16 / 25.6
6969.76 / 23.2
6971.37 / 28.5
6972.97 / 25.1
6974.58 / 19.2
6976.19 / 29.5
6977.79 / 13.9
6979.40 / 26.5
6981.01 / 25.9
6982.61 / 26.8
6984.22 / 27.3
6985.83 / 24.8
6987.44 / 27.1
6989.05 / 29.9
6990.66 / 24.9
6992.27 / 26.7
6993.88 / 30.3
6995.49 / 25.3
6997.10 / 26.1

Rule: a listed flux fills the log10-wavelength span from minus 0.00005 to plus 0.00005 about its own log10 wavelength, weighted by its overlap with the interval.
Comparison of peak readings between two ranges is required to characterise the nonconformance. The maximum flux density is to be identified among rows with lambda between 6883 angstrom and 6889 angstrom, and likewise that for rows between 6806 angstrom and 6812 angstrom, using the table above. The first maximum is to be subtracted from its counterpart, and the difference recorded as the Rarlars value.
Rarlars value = 10.7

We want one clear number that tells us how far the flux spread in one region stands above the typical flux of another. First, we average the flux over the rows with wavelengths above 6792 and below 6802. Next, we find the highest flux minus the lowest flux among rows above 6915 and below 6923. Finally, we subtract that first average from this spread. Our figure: -24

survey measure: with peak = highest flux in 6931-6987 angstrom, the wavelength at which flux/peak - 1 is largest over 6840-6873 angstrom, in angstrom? 6855.17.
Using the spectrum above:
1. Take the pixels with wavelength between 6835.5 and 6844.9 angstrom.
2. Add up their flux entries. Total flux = 166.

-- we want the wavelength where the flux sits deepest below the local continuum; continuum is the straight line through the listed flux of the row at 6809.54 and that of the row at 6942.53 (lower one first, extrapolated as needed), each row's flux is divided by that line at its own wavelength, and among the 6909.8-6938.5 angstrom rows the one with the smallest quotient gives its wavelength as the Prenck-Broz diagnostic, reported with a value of 6937.74 angstrom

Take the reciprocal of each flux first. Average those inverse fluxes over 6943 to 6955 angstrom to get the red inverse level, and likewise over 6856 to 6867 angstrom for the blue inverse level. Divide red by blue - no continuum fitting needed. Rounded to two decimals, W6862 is 1.15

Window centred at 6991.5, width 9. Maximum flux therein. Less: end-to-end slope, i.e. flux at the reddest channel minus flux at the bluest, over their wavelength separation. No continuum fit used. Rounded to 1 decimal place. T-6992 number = 30.5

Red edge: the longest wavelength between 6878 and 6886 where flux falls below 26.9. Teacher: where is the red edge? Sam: 6885.22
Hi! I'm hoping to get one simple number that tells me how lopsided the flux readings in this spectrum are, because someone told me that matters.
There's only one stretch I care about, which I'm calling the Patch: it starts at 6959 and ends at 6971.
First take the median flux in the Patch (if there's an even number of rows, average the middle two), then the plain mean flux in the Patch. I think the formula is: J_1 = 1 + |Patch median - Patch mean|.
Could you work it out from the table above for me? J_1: 2.5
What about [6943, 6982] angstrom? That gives 1.1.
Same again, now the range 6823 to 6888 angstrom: 2.0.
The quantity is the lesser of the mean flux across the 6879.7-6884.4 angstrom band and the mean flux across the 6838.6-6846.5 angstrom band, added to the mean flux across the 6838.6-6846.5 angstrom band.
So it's 52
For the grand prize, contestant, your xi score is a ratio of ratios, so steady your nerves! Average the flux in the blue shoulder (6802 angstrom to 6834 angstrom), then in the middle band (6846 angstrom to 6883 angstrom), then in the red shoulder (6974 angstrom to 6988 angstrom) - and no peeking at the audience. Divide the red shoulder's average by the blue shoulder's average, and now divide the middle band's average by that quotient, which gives 31.4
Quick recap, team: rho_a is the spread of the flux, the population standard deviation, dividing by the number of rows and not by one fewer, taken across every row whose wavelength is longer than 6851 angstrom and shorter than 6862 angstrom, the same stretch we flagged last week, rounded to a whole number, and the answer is 2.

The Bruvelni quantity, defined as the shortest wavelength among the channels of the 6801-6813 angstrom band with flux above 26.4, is 6801.71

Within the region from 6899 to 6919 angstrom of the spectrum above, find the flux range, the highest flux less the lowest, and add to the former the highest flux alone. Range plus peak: 38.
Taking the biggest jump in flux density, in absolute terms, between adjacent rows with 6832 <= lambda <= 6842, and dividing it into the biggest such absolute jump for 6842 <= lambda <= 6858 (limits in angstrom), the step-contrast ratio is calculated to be 1.5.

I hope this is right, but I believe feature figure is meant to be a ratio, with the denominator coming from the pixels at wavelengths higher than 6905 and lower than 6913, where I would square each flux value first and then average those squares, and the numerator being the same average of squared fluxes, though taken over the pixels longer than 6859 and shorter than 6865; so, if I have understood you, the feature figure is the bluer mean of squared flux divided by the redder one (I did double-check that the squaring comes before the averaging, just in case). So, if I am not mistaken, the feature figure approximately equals 1.01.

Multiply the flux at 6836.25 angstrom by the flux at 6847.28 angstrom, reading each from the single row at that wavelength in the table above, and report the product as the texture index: 619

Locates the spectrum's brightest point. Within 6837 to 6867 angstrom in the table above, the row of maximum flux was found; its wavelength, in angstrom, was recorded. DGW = 6855.17 angstrom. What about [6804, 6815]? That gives 6806.41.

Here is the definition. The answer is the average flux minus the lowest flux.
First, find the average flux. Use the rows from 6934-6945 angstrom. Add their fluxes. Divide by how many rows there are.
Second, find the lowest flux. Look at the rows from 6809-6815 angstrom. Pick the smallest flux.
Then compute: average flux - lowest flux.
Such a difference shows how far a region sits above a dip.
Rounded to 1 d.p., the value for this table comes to -0.9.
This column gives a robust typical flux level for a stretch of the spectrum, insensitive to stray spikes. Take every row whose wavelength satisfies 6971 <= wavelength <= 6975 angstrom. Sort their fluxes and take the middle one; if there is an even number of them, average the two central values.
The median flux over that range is 25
